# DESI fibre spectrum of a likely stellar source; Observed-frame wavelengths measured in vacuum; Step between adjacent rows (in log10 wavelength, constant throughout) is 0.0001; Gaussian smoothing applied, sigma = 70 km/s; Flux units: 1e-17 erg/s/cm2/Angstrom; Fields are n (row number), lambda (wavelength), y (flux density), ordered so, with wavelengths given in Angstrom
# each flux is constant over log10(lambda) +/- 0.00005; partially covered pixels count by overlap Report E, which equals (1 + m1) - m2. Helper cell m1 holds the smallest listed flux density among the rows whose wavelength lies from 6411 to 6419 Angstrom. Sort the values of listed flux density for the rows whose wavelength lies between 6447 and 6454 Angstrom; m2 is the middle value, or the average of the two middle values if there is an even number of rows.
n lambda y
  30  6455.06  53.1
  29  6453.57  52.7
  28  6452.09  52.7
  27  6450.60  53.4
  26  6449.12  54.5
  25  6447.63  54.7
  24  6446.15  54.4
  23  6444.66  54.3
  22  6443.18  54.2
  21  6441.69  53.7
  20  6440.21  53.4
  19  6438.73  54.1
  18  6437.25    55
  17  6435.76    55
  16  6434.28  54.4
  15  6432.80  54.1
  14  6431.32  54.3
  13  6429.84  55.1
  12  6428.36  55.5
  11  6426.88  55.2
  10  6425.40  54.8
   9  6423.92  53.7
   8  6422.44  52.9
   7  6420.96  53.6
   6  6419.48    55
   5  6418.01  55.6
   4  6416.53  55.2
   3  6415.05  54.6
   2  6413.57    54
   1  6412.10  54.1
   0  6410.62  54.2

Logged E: 1.6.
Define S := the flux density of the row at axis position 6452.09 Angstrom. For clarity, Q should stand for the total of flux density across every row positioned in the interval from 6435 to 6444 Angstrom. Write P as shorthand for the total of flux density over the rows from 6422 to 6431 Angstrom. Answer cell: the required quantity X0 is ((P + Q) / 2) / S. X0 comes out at 6.19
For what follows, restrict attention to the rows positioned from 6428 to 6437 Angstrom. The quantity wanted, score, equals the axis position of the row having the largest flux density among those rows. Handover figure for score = 6428.36 Angstrom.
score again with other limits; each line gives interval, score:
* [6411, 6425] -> 6418.01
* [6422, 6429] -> 6428.36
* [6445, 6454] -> 6447.63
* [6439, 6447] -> 6446.15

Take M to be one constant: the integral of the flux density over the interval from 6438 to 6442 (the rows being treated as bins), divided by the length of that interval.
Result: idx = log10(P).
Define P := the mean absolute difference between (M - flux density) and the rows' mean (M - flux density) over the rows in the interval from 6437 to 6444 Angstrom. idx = -0.37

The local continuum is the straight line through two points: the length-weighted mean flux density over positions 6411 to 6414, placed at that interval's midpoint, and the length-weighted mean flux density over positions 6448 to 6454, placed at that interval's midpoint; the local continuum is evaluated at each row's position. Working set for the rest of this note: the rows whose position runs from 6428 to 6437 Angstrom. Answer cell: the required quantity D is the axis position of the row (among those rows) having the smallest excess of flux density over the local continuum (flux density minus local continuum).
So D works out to 6432.80 Angstrom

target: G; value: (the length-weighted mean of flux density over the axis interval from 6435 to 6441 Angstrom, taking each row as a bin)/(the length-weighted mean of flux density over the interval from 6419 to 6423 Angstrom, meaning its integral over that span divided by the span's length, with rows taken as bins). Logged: 1.01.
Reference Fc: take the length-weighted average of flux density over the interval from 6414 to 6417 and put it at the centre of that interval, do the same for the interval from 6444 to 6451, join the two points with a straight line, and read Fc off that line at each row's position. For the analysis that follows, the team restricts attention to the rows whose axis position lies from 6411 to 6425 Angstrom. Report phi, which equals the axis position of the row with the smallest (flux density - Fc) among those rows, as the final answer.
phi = 6422.44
